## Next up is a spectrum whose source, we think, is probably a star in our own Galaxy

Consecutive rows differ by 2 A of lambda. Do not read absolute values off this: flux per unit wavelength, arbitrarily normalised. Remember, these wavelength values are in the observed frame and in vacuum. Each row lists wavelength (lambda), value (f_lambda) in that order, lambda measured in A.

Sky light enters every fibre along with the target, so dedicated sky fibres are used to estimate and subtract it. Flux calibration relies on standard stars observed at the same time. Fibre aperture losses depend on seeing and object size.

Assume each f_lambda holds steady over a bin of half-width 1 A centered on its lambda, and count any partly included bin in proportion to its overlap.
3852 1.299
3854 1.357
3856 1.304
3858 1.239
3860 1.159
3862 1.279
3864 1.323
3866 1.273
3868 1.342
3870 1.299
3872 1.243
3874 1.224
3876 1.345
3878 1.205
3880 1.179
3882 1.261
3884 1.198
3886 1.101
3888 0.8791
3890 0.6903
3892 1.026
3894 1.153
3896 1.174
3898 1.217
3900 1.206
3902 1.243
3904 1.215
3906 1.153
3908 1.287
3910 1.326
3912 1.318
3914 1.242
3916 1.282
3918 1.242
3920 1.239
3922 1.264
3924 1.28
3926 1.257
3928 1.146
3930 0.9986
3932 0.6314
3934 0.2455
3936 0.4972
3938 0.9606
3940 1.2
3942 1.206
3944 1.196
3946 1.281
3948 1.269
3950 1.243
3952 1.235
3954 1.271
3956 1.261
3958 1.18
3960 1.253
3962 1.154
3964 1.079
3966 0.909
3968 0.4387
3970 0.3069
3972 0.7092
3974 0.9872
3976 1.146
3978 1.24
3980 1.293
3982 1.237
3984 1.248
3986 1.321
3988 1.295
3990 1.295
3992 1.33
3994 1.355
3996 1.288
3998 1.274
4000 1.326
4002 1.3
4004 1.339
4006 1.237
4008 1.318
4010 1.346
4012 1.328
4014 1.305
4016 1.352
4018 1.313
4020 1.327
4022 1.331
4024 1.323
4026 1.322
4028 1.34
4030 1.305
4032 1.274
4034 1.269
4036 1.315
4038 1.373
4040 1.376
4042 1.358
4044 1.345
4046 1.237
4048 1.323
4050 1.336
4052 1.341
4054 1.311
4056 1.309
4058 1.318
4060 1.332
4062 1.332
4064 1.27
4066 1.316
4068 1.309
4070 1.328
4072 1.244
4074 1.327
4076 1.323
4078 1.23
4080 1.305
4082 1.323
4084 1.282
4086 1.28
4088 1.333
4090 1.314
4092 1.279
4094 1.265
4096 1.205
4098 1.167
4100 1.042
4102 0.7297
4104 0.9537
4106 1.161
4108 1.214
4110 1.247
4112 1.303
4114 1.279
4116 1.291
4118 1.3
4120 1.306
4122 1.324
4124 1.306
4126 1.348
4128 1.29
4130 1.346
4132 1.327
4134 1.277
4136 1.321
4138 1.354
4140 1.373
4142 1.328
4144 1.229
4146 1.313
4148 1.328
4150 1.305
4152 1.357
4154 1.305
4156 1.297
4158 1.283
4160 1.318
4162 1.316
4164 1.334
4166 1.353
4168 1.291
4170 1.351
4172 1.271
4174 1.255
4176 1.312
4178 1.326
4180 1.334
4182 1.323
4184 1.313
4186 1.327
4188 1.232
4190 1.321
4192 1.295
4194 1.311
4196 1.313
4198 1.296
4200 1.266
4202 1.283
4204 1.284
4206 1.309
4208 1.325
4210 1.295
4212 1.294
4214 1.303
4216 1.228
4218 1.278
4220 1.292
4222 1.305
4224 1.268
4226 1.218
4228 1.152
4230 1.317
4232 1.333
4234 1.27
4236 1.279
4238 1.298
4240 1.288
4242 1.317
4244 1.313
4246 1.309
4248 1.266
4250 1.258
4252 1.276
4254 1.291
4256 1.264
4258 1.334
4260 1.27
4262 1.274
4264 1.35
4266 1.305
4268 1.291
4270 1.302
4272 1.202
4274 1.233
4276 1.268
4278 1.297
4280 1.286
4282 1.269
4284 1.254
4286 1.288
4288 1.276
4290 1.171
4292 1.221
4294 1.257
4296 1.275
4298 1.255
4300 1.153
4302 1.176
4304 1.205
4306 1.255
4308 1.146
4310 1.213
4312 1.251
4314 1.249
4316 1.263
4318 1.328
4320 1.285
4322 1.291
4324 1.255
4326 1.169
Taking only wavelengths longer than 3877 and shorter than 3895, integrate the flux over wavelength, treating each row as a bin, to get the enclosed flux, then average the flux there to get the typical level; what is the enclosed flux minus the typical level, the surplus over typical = 18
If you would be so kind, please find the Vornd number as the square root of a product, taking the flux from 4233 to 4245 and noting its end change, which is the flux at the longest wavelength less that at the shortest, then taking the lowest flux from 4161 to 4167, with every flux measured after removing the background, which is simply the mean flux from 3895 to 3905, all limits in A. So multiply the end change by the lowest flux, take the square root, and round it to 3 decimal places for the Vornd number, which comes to 0.067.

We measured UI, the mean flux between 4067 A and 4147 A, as 1.26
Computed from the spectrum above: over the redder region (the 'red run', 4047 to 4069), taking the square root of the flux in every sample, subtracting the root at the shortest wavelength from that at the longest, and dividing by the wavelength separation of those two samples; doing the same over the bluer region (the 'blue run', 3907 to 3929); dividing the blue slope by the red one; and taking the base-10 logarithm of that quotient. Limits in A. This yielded 1.0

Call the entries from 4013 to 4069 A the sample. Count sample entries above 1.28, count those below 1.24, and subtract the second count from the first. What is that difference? 23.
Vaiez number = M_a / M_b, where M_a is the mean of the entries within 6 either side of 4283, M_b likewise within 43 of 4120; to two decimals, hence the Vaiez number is 1.01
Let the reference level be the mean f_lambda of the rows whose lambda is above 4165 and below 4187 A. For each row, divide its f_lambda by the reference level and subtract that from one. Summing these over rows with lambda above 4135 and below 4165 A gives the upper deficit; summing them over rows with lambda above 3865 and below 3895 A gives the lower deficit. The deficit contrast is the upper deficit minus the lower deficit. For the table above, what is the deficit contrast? -1.8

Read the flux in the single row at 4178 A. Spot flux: 1.326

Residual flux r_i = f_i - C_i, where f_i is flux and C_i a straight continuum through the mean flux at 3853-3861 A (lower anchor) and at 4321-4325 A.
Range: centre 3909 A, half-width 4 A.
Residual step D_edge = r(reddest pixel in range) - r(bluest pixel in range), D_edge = 0.16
